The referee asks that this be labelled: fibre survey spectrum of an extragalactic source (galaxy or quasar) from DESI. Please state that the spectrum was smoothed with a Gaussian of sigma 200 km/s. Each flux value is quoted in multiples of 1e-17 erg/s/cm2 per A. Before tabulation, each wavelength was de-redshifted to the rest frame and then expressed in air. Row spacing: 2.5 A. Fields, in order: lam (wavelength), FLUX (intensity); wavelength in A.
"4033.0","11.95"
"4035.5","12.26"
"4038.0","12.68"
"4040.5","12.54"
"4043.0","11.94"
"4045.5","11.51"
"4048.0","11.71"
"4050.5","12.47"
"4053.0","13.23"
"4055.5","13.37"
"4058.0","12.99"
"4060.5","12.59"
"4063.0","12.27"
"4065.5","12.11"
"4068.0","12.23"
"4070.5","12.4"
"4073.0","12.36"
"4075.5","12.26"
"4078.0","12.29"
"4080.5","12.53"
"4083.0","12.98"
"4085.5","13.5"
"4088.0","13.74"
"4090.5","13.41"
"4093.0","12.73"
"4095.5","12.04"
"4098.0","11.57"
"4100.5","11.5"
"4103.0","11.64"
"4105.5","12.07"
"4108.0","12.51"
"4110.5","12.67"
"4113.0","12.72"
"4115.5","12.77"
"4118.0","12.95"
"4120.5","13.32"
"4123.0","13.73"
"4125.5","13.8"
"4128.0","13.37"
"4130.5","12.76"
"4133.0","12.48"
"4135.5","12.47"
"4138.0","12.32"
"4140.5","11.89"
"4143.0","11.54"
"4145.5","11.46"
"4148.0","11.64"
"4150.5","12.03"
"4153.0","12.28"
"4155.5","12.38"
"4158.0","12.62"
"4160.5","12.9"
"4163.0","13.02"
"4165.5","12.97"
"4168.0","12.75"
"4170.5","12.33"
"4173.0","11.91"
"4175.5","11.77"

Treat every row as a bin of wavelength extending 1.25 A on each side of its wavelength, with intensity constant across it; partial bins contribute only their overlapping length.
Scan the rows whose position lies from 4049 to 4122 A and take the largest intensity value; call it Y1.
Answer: 13.74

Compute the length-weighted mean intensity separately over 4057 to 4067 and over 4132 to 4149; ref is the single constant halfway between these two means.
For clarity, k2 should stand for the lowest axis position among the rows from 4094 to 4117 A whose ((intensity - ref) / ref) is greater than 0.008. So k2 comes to 4108.0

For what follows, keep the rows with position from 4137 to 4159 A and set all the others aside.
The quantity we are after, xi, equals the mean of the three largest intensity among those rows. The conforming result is 12.4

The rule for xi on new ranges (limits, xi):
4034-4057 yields 13.1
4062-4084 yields 12.6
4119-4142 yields 13.6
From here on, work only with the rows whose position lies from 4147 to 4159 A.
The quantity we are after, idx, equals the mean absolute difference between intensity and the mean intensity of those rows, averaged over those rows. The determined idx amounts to 0.28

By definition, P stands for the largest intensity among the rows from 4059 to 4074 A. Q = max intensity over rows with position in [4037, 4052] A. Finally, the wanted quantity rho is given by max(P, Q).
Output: 12.7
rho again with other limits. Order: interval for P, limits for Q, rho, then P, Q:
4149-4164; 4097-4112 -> 13.0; 13.02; 12.67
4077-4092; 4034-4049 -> 13.7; 13.74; 12.68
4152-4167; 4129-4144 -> 13.0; 13.02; 12.76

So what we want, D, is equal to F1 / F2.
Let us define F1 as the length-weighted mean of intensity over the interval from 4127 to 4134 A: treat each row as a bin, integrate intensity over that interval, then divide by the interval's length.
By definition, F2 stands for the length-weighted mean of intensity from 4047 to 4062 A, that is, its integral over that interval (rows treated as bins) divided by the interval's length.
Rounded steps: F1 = 12.9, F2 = 12.7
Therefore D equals 1.01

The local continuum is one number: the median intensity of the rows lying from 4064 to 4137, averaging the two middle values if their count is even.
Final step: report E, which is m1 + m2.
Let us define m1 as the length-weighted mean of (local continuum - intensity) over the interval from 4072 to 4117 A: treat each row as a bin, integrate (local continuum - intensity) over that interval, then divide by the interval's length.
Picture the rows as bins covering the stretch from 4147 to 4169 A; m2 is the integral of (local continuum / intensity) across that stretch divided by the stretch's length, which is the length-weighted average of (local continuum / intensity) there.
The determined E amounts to 1.01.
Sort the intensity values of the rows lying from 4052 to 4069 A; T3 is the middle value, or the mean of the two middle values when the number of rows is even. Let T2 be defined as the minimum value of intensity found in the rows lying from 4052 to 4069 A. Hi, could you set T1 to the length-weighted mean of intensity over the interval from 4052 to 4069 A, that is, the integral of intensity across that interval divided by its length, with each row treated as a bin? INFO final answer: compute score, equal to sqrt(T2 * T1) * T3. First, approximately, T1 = 12.7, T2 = 12.11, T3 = 12.6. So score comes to 156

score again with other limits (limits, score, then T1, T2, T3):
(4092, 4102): 138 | 11.9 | 11.5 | 11.8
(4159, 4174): 157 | 12.7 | 11.91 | 12.8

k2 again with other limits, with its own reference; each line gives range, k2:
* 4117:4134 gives 4118.0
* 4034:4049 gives 4038.0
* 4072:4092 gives 4073.0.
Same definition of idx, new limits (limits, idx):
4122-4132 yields 0.35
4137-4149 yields 0.27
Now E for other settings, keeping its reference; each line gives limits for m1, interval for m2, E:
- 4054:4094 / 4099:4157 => 0.80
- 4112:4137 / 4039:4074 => 0.51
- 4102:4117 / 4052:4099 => 1.10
